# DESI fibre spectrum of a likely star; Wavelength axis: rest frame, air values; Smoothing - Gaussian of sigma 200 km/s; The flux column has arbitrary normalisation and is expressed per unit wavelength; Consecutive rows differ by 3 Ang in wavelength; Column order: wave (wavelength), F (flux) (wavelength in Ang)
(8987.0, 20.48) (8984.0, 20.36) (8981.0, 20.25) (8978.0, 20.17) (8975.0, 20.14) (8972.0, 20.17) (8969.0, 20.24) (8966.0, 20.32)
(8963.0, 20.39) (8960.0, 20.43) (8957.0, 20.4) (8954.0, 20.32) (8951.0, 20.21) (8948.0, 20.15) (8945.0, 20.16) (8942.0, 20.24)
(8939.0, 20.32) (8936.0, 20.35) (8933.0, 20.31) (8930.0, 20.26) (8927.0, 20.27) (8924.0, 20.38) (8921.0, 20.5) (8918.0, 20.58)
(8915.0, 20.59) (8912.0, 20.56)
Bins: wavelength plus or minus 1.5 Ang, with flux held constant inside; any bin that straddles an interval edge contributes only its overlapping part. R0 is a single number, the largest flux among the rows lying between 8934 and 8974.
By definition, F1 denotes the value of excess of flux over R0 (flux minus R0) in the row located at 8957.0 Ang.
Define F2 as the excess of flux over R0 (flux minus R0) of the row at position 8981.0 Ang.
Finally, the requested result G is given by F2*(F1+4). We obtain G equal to -0.7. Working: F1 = -0.03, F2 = -0.18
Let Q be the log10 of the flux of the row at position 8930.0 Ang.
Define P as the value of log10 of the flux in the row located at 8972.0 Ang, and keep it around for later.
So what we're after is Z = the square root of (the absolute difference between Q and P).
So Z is 0.04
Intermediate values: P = 1.30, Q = 1.31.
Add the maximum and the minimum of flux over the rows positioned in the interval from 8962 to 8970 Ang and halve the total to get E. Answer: 20.3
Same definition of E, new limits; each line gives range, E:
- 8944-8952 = 20.2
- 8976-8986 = 20.3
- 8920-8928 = 20.4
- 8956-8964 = 20.4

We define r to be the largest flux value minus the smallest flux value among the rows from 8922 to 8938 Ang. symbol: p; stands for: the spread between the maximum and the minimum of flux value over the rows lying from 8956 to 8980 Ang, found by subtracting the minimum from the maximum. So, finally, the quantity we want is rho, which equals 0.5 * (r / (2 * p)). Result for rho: 0.1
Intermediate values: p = 0.29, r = 0.120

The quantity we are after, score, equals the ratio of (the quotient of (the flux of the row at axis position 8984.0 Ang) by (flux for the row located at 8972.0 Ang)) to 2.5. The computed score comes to 0.404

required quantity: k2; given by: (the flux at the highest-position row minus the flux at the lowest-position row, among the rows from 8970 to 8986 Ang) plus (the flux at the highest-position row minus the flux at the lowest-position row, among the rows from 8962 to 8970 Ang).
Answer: 0.0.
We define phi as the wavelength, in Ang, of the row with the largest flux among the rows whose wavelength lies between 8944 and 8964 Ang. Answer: 8960.0 Ang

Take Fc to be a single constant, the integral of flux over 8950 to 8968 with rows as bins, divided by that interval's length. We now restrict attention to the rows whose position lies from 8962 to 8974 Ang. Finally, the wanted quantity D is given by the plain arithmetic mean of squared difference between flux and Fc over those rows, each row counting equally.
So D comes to 0.011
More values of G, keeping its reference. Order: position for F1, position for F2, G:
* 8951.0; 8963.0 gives -0.2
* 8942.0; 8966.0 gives -0.4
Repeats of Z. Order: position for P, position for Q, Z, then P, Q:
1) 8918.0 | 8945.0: 0.09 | 1.31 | 1.30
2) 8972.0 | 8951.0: 0.03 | 1.30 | 1.31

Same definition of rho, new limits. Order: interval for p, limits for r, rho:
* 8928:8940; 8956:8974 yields 0.7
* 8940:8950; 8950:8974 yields 0.7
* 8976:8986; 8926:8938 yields 0.1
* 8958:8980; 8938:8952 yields 0.1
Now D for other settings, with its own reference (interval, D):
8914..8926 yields 0.035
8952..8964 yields 0.003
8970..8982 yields 0.028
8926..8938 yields 0.004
